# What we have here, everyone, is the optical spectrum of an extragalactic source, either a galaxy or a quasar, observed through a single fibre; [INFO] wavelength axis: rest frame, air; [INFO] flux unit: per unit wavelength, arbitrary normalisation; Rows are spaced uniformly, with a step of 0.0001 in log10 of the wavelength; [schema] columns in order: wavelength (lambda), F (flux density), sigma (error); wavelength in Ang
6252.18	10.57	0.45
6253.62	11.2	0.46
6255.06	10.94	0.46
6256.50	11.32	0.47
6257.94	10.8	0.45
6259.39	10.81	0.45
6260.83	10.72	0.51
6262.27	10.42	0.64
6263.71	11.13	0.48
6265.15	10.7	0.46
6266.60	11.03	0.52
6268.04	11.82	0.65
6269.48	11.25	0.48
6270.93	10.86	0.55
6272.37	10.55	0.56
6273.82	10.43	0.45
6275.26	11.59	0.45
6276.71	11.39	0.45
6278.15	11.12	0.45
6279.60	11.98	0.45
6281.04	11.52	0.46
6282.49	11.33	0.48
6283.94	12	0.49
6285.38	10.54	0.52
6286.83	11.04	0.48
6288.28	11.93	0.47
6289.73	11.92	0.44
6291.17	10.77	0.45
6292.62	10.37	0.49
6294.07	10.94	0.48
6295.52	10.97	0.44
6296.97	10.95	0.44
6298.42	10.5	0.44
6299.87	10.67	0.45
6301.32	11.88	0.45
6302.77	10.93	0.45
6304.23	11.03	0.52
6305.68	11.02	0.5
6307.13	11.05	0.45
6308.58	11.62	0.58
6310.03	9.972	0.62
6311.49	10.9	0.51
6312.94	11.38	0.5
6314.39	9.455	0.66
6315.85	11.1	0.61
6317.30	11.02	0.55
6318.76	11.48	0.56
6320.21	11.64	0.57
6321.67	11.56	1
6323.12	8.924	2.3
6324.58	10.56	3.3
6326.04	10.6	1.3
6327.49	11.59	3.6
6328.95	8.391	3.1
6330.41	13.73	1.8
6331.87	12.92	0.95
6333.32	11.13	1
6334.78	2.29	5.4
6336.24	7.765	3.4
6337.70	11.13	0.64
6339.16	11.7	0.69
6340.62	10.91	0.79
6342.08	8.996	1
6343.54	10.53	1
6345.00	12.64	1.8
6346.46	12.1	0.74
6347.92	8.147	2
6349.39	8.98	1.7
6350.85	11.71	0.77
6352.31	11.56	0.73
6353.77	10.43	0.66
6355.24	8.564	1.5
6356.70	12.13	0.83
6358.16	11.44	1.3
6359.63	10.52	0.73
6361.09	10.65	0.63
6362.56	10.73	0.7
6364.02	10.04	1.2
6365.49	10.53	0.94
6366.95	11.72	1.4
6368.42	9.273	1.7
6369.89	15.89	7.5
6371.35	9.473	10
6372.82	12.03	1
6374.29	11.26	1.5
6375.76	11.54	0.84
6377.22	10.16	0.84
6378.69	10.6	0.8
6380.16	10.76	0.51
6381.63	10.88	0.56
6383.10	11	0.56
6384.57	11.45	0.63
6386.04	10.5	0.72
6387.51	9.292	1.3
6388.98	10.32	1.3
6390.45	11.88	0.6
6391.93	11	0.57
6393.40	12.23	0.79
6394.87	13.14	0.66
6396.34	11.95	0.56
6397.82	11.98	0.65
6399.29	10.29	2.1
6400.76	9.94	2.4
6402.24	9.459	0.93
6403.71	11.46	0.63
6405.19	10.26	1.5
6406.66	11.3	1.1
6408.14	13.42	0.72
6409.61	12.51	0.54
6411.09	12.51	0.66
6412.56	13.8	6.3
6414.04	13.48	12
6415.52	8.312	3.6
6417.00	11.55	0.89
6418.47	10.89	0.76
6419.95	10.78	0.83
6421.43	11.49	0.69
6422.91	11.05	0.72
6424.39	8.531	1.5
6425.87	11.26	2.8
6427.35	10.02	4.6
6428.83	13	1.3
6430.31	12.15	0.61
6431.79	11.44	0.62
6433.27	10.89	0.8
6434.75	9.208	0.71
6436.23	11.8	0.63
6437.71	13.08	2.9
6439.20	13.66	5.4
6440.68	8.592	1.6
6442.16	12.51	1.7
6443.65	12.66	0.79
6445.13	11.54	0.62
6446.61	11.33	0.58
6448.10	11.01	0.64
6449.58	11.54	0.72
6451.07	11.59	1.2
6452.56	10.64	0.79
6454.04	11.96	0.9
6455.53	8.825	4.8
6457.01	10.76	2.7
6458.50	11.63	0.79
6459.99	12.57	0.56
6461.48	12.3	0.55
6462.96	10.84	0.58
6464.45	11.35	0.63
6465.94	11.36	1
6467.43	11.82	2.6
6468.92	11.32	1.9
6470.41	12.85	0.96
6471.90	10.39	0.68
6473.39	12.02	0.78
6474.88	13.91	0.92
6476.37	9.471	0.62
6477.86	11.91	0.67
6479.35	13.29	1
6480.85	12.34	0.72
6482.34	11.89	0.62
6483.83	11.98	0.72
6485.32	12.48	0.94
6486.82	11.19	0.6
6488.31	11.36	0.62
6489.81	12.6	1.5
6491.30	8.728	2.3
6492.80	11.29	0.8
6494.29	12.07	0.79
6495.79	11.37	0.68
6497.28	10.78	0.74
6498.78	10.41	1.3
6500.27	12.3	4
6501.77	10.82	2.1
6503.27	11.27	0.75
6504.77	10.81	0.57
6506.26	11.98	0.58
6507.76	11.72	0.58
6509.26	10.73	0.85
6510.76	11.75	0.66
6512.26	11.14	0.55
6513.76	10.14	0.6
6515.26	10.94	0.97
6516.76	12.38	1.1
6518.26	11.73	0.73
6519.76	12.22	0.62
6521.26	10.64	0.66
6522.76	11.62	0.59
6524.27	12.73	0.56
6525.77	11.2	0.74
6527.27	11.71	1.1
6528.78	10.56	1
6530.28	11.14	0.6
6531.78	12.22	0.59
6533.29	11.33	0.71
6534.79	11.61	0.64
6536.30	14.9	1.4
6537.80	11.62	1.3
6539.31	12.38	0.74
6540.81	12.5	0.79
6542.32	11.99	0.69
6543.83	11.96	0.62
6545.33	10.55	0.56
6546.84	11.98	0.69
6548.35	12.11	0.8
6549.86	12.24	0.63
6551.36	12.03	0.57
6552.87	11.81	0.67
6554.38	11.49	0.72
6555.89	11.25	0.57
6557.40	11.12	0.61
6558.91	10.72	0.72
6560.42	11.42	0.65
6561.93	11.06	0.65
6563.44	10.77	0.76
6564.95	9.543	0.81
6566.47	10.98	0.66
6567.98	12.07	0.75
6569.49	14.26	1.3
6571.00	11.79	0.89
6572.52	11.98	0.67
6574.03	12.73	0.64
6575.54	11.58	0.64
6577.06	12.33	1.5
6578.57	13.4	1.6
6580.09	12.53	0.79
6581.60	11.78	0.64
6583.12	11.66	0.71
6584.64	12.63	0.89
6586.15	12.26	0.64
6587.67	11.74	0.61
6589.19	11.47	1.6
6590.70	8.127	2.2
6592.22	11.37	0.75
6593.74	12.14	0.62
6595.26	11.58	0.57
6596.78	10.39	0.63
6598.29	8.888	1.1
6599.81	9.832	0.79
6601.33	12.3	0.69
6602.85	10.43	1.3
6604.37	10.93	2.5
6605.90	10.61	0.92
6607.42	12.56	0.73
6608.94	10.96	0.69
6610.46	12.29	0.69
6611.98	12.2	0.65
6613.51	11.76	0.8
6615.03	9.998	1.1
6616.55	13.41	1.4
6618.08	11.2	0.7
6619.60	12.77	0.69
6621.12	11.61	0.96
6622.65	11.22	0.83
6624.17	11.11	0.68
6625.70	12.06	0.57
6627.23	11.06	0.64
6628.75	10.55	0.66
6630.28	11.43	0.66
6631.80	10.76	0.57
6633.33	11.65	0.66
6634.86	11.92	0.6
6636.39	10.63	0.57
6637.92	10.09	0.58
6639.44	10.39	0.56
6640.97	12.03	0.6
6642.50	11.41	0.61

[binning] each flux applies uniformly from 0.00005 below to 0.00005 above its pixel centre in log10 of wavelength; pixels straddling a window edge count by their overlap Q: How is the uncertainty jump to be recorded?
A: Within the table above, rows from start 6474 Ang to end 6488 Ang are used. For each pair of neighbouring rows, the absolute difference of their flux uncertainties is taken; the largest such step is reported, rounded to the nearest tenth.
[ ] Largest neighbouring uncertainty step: 0.3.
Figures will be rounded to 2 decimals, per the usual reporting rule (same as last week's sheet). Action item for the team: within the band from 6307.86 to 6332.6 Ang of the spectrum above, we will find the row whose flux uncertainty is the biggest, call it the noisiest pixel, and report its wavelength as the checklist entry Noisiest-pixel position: 6327.49 Ang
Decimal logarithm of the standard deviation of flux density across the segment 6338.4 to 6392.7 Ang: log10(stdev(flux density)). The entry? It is 0.13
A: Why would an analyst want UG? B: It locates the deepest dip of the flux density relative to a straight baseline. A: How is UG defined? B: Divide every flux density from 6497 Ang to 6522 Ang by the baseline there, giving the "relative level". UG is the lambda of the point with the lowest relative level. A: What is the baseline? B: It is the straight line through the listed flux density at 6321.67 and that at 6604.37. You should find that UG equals 6513.76 Ang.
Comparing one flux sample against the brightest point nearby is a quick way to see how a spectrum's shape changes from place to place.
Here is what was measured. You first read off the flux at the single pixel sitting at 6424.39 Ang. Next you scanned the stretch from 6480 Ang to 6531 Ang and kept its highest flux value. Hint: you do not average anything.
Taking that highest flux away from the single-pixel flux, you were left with -4.2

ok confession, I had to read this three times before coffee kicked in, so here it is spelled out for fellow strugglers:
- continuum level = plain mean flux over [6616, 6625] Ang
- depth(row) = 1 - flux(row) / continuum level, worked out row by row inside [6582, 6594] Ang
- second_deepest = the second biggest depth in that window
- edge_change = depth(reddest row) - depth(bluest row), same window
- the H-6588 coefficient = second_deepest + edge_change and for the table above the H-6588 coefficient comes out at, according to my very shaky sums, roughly 0.00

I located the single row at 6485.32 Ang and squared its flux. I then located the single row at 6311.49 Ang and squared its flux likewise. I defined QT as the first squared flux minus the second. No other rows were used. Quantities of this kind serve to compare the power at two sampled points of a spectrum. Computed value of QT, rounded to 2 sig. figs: 37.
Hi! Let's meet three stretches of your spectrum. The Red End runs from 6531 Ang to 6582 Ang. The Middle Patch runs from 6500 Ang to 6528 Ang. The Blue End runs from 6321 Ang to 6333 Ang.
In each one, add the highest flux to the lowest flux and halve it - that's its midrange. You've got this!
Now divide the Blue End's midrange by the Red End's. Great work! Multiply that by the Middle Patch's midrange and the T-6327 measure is 10.3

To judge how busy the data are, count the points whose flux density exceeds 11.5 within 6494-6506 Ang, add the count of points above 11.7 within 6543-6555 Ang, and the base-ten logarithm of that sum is 0.90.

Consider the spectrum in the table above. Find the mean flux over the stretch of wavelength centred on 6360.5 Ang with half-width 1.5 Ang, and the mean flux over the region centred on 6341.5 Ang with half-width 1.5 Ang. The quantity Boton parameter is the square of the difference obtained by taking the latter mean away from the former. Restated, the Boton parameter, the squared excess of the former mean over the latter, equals 0.4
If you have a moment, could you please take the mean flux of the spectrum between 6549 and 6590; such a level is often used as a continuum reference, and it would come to 11.8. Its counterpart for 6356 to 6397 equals 11.2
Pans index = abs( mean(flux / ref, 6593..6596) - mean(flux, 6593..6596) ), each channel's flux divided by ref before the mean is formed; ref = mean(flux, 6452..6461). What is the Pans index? 10.8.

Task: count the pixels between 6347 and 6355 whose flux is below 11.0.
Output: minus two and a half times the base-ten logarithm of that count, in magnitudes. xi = -1.2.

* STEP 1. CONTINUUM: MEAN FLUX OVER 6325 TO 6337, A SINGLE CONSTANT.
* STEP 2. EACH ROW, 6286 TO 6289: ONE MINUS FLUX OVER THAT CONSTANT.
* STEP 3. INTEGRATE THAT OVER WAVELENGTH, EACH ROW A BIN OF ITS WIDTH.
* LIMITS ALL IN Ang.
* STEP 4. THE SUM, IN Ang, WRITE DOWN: -0.5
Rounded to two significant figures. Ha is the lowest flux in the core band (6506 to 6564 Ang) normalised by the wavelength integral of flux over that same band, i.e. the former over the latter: 0.015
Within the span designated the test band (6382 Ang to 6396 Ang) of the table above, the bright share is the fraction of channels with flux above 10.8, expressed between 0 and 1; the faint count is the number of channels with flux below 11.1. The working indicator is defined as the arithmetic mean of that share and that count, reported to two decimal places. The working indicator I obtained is 2.83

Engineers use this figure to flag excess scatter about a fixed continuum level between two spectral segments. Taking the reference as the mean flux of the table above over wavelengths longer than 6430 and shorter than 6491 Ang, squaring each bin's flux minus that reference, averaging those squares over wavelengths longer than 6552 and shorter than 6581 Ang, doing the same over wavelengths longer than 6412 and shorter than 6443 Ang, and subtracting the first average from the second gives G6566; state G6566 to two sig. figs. 1.7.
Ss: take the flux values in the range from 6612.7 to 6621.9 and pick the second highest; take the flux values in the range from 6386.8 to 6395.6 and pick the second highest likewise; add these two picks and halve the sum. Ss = 12.5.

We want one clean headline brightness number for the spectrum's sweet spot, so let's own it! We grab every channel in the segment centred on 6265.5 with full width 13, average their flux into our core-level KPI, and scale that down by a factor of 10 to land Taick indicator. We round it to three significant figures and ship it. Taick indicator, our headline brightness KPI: 1.10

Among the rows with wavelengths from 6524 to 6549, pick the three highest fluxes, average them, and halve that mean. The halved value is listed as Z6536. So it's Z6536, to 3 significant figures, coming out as 6.69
